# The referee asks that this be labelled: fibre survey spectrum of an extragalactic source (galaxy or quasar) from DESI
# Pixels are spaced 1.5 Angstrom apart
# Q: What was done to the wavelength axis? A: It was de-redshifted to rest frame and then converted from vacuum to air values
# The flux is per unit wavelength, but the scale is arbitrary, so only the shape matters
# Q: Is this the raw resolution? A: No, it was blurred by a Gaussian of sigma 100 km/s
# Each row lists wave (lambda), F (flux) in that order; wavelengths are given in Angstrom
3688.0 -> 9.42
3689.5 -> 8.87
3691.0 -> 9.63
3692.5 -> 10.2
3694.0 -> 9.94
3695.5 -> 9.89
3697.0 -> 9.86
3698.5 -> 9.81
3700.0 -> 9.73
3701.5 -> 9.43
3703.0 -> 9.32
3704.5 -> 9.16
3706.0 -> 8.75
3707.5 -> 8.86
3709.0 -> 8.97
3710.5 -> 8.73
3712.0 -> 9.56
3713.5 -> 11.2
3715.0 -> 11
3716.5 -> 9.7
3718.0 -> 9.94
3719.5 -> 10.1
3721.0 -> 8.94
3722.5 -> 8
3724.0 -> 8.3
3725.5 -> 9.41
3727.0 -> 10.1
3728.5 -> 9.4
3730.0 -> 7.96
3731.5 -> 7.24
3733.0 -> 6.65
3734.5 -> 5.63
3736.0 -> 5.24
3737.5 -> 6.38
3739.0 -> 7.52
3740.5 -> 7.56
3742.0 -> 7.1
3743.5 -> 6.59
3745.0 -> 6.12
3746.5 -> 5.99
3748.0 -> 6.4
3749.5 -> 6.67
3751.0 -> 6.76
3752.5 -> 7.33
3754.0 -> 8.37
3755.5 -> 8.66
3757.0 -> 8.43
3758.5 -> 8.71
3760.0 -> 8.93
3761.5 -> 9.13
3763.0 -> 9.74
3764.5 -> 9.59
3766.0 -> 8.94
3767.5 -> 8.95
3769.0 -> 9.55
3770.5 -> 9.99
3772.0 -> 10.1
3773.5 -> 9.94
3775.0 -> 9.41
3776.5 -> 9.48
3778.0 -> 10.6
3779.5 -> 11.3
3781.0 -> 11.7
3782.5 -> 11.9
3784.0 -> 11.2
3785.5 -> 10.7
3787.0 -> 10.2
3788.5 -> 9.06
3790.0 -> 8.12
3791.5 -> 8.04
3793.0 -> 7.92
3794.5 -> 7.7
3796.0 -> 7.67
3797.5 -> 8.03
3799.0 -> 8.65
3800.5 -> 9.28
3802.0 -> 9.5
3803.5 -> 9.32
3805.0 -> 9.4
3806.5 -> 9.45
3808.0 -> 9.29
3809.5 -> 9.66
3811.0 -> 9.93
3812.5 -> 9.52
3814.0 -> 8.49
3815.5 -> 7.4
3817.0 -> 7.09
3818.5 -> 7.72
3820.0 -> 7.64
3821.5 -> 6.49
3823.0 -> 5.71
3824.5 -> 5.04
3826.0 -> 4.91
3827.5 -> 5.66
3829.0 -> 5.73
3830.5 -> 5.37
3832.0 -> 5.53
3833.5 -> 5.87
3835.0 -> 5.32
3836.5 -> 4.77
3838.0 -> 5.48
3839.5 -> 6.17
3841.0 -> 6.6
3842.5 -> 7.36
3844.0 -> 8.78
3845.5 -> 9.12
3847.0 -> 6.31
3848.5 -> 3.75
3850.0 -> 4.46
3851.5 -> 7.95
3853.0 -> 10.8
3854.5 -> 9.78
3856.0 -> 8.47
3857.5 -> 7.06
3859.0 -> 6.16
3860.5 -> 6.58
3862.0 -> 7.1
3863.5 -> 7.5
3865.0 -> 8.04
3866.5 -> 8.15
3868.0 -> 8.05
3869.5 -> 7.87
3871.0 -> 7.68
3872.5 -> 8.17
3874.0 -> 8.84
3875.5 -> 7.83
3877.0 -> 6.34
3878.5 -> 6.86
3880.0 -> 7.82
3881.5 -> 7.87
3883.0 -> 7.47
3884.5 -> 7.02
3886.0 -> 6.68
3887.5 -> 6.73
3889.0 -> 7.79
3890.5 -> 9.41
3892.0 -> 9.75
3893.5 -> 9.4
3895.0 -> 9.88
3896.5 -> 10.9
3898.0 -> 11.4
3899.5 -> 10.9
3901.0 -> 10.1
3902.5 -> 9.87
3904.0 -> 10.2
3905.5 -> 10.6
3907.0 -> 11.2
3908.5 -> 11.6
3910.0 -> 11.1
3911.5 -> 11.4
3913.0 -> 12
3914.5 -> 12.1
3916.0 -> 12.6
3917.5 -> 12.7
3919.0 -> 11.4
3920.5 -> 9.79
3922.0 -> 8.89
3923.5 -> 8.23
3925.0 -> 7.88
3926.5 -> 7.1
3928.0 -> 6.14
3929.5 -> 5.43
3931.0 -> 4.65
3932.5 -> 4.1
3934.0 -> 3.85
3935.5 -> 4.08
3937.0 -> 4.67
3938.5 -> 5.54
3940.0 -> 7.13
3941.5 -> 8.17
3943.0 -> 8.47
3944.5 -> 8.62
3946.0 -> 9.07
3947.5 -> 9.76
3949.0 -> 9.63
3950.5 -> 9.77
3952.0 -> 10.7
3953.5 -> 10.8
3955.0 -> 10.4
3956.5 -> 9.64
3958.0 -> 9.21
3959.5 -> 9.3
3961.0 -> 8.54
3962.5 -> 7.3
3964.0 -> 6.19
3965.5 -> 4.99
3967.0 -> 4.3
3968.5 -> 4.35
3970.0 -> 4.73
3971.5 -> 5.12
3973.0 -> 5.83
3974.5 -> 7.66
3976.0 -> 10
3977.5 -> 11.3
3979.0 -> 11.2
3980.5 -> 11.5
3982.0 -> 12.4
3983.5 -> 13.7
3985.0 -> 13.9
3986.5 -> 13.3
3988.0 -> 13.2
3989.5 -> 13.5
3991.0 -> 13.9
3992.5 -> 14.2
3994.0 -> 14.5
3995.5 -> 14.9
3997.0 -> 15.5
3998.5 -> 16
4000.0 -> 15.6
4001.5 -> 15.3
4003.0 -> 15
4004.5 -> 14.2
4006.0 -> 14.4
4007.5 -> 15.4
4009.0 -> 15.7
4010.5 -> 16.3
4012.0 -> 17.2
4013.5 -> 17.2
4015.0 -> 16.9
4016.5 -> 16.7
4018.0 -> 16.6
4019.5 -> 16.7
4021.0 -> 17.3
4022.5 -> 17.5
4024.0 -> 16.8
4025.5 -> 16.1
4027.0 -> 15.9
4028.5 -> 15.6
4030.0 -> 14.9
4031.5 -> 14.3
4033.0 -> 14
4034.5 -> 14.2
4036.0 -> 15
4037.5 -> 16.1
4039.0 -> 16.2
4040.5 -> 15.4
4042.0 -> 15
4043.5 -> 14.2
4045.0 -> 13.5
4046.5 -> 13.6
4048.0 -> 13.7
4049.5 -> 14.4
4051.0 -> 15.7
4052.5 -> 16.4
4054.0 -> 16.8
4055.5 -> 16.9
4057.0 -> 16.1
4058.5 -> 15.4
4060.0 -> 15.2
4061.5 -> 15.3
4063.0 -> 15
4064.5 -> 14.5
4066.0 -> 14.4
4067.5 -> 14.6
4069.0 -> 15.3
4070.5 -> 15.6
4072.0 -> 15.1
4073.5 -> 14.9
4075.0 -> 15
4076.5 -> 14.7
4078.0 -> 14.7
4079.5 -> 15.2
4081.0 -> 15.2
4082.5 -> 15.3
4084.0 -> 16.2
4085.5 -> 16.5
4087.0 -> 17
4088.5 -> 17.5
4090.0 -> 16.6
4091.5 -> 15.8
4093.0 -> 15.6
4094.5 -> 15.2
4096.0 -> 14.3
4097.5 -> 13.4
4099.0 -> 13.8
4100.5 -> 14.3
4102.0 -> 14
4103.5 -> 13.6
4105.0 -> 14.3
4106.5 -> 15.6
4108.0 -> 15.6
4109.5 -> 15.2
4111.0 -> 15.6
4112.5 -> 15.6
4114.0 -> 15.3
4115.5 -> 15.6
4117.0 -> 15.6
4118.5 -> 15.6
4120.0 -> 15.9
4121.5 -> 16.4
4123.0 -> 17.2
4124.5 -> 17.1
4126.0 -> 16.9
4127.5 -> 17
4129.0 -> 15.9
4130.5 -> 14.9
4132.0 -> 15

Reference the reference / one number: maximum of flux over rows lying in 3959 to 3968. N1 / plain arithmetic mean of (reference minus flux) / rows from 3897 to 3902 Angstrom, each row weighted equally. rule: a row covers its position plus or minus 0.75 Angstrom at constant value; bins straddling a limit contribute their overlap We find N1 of -1.5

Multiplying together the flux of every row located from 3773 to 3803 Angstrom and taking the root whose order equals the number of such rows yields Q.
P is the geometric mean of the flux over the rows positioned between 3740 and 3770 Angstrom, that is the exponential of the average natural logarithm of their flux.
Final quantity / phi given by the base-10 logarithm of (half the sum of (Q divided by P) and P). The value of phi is 0.657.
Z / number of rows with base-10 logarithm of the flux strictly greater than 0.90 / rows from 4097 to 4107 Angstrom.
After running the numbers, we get 7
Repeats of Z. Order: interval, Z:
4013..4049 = 24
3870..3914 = 18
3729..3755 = 2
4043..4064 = 14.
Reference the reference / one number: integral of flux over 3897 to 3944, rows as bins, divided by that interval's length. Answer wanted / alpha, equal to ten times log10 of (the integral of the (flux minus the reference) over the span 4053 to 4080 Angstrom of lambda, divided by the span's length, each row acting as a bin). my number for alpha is 8.1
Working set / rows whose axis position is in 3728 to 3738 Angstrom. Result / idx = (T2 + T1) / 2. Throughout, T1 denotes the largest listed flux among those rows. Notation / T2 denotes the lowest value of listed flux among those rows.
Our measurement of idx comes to 7.3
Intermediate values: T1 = 9.4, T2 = 5.24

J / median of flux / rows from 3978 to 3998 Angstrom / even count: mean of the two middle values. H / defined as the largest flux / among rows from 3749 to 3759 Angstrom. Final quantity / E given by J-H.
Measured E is 5.0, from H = 8.71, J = 13.7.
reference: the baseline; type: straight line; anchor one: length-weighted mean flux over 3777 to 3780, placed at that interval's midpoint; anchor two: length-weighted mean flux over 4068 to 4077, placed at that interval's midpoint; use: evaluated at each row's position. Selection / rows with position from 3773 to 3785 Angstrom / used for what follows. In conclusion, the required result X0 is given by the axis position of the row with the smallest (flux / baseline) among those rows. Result 3775.0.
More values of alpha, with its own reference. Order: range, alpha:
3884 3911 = -0.4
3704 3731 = -3.1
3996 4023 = 8.6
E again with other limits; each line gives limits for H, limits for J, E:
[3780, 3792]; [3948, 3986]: -2.3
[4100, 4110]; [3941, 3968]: -6.5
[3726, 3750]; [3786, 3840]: -2.4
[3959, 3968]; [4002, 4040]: 6.8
